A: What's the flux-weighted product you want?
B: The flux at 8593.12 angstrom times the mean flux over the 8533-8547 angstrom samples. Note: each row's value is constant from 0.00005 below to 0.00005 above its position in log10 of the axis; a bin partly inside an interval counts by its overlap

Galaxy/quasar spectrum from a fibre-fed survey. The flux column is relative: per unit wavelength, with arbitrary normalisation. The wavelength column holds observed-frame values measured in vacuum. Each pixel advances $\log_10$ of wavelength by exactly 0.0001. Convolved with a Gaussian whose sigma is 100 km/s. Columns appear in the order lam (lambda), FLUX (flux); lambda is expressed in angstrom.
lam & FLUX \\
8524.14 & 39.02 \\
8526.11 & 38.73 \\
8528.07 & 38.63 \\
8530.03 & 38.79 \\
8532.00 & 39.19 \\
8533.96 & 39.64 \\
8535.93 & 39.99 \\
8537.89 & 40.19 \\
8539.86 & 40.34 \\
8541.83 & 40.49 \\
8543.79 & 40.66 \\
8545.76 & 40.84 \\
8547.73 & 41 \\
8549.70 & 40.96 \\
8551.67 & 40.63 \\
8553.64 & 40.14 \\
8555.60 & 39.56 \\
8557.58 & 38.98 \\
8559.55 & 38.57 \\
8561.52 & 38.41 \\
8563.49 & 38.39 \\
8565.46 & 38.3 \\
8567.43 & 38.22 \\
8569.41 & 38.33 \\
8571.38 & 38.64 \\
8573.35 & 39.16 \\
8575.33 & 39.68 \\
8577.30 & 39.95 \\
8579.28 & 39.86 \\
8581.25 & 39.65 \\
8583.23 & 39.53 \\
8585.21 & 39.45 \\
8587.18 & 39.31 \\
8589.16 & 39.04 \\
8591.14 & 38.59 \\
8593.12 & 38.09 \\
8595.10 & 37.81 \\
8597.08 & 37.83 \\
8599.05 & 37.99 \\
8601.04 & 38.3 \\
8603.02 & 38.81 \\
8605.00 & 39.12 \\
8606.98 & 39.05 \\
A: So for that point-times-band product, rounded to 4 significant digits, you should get 1535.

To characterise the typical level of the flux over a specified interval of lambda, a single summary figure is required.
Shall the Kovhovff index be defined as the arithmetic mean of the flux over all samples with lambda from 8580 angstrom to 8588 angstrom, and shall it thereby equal 39.5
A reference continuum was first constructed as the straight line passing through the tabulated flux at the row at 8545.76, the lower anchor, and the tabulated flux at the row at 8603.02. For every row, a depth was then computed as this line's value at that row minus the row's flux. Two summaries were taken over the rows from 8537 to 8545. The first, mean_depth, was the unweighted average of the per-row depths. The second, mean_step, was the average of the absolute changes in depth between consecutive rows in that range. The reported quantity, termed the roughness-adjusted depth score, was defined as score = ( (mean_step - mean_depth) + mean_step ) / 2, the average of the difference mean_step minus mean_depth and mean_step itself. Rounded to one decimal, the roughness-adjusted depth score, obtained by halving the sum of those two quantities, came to -0.1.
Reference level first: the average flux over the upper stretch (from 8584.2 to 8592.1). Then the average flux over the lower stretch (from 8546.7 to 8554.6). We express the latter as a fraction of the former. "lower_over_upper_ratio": 1.04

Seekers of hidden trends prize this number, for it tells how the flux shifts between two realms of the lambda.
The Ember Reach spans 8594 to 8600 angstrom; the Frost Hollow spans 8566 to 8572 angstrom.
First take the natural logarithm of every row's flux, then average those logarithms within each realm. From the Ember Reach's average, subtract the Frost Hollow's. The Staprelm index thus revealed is -0.01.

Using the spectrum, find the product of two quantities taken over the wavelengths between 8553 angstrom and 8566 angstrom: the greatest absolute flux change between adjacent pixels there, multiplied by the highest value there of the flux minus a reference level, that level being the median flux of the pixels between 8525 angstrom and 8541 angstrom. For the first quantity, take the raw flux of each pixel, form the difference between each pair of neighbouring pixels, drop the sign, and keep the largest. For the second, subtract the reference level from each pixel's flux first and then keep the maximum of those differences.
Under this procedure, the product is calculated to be 0.42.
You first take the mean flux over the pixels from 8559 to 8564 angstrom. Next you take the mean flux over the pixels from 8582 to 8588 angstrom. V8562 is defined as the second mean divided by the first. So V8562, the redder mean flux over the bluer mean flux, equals 1.025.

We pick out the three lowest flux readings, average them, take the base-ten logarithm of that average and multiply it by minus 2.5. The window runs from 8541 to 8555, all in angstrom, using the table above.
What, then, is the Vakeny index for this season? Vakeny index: -4.02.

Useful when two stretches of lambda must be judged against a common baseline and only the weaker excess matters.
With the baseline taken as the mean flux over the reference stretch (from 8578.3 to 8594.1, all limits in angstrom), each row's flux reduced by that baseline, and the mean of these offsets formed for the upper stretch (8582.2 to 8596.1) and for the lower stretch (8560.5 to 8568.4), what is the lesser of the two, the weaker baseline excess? -0.86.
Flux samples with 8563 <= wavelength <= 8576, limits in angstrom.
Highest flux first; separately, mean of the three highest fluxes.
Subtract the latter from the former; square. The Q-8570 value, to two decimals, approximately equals 0.27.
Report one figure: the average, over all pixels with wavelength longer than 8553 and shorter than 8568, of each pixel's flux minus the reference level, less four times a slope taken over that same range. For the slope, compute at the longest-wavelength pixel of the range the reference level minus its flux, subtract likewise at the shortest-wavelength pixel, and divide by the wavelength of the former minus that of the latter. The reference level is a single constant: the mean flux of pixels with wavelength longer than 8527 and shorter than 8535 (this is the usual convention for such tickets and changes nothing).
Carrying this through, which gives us -0.8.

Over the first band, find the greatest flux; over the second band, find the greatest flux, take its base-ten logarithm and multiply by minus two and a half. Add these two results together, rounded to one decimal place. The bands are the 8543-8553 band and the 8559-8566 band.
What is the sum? 37.0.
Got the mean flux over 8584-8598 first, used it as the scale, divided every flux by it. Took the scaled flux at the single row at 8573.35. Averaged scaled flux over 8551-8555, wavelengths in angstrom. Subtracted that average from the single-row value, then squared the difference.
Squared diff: 0.0010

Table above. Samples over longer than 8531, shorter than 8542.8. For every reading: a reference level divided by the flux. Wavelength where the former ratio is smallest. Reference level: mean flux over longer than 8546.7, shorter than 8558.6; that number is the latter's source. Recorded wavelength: 8541.83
